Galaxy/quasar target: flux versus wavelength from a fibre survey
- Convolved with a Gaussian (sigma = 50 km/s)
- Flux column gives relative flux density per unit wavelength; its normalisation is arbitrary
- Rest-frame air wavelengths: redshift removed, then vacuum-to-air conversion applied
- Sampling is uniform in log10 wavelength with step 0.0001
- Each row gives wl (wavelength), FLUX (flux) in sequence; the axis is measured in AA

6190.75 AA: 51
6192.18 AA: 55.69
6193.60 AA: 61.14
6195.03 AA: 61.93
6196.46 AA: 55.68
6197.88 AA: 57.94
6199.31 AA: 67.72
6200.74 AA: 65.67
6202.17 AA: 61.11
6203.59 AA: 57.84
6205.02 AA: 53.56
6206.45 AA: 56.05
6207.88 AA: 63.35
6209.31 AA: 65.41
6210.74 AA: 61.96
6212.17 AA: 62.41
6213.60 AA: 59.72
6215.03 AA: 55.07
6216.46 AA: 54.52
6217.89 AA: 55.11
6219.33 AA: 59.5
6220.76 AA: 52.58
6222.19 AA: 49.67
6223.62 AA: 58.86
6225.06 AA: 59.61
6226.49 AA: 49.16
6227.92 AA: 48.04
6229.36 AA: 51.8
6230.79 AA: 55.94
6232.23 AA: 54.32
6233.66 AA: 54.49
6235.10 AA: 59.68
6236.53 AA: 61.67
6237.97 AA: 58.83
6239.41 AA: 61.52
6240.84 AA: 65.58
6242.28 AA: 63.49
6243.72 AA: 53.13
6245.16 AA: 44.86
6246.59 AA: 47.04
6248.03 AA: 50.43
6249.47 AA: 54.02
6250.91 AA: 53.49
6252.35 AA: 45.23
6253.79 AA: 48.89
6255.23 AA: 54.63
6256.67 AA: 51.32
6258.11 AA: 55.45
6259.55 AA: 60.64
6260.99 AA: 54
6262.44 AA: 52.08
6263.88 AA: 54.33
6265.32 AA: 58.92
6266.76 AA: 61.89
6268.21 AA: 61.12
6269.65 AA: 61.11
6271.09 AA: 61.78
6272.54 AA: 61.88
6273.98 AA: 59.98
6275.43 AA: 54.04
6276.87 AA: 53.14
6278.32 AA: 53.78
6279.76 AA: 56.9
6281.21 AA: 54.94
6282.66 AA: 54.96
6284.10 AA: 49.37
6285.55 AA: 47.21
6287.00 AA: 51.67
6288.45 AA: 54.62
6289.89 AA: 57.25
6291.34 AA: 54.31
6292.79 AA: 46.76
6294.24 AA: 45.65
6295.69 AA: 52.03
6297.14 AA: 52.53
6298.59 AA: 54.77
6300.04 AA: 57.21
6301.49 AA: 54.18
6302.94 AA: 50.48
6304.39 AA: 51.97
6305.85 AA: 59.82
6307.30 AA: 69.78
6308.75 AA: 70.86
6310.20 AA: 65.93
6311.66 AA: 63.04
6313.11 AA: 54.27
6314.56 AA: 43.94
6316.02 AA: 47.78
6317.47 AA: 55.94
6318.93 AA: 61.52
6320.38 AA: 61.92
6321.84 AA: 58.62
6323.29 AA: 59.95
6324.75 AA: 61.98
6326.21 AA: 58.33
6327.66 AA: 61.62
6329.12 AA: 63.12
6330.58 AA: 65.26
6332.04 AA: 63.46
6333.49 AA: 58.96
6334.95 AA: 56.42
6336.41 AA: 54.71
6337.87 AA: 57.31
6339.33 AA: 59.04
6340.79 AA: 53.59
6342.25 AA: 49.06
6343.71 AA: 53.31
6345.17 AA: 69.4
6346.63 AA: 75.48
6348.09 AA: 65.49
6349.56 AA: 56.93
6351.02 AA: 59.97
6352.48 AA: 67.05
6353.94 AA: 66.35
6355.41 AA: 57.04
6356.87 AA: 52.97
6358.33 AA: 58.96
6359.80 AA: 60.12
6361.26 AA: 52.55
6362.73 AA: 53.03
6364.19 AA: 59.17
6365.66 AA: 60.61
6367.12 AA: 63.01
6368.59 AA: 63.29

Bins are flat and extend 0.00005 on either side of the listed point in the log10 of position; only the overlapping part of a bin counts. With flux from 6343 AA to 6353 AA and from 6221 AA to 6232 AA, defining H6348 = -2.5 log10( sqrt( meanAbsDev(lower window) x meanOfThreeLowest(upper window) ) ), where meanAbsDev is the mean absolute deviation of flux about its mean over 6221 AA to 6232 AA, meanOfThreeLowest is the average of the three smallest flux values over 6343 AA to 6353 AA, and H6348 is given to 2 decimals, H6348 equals -2.96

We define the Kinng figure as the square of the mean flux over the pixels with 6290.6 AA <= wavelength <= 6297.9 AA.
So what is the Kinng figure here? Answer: 2526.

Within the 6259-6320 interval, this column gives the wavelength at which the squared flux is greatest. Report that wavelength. 6308.75 AA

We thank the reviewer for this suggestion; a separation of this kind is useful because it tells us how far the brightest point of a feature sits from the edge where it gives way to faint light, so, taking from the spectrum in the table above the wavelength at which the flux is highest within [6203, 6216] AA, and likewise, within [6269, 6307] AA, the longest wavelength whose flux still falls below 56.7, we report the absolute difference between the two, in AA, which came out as 95.1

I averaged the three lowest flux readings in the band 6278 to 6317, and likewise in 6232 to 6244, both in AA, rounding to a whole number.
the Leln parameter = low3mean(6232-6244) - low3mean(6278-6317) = 9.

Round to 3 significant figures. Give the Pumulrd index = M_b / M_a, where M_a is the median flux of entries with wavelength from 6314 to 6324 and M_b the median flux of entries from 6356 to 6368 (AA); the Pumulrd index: 1.01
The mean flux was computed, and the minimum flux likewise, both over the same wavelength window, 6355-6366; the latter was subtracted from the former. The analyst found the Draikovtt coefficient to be 4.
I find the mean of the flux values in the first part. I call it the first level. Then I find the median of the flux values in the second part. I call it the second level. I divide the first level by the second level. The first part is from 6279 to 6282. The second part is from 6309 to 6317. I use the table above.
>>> 1.03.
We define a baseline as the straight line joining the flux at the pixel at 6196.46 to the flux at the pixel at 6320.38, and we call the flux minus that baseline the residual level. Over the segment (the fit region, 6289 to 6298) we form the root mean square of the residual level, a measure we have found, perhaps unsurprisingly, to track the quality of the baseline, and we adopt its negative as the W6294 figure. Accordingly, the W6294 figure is -10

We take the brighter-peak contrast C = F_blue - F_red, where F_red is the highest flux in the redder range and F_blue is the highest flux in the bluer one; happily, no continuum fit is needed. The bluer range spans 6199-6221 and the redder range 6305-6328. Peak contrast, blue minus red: -3.1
